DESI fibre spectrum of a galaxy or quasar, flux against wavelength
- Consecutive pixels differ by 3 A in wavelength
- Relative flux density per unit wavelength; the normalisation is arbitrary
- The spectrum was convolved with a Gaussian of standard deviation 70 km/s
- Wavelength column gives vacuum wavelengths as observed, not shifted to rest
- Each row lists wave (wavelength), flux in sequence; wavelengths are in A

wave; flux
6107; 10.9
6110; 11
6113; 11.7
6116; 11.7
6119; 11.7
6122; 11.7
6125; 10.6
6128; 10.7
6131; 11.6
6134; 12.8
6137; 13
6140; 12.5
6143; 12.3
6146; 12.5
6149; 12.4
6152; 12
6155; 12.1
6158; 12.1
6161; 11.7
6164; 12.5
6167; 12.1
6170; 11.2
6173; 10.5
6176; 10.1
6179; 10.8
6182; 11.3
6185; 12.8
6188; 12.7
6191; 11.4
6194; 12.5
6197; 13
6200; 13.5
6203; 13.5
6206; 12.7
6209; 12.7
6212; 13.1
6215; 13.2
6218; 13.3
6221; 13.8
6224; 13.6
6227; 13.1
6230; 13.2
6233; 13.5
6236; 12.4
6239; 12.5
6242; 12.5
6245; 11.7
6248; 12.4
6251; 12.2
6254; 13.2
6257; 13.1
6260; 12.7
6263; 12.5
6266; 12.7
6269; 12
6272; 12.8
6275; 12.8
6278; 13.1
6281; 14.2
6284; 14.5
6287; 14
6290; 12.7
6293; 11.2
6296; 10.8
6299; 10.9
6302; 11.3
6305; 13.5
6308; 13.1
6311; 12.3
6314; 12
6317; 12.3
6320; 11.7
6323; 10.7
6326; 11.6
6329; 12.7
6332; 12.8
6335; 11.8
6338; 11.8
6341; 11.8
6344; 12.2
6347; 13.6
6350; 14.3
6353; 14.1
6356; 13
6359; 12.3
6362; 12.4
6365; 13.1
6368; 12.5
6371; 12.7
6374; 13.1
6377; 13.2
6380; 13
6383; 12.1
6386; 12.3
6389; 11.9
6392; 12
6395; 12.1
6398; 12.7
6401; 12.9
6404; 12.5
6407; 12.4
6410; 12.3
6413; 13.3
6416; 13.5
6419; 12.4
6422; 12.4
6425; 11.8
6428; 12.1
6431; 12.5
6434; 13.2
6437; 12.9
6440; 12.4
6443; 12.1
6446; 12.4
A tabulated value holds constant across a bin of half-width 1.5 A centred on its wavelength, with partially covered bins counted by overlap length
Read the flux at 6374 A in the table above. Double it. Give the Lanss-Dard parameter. 26.2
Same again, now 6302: 22.6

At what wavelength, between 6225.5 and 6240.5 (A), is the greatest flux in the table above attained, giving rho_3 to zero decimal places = 6233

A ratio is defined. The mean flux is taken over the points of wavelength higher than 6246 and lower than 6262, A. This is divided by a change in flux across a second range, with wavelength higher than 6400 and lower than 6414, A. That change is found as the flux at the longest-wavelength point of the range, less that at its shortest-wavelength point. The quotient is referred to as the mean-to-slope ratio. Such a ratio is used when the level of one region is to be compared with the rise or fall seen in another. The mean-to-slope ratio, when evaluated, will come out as 32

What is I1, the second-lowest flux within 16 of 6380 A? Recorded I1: 12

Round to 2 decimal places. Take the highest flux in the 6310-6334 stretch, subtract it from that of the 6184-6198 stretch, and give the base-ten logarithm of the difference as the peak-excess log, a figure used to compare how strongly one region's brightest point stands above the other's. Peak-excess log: -0.70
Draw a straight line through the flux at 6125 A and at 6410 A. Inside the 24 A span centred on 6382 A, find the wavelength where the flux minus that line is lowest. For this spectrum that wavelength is 6389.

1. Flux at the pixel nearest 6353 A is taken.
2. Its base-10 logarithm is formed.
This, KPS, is 1.15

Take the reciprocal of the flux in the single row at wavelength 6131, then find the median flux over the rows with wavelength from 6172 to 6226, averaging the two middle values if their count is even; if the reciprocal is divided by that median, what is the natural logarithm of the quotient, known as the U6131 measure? -5.00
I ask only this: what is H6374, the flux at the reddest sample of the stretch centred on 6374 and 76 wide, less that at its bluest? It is 0.50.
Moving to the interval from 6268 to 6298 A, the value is -1.20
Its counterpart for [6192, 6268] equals 0.20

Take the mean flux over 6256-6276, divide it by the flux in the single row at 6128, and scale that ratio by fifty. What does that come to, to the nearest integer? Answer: 59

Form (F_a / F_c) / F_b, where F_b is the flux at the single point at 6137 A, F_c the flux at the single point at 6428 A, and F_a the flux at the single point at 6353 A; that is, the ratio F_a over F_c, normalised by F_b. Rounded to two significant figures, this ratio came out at 0.090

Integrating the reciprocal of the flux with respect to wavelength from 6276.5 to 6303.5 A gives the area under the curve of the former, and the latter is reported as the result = 2.2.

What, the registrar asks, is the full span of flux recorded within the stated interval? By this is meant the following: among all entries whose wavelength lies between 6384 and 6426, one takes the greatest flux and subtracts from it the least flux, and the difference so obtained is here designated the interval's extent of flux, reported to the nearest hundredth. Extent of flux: 1.70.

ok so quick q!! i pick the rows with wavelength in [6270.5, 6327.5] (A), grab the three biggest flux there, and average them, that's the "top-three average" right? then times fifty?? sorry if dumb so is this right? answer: 712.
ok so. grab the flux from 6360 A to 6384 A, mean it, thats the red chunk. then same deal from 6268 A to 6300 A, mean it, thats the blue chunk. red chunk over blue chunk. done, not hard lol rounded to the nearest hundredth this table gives 1.01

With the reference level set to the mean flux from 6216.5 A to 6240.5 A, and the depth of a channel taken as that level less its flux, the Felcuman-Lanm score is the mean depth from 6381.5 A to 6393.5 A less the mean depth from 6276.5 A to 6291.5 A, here 1.6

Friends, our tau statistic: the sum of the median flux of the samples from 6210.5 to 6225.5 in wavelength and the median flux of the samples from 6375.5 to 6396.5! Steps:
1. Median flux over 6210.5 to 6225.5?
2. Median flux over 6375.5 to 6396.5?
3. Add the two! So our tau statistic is 25.4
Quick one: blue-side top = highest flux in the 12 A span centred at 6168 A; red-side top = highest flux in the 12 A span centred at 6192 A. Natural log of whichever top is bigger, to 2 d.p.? 2.56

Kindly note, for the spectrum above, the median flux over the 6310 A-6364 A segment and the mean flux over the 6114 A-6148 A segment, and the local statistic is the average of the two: 12.1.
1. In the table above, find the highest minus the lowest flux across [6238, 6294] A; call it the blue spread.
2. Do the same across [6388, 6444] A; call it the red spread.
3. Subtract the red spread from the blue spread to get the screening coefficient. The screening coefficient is 1.6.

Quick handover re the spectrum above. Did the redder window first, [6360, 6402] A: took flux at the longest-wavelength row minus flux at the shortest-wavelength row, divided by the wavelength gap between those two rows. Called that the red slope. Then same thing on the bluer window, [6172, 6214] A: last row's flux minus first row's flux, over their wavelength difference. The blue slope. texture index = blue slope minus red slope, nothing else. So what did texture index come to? 0.05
